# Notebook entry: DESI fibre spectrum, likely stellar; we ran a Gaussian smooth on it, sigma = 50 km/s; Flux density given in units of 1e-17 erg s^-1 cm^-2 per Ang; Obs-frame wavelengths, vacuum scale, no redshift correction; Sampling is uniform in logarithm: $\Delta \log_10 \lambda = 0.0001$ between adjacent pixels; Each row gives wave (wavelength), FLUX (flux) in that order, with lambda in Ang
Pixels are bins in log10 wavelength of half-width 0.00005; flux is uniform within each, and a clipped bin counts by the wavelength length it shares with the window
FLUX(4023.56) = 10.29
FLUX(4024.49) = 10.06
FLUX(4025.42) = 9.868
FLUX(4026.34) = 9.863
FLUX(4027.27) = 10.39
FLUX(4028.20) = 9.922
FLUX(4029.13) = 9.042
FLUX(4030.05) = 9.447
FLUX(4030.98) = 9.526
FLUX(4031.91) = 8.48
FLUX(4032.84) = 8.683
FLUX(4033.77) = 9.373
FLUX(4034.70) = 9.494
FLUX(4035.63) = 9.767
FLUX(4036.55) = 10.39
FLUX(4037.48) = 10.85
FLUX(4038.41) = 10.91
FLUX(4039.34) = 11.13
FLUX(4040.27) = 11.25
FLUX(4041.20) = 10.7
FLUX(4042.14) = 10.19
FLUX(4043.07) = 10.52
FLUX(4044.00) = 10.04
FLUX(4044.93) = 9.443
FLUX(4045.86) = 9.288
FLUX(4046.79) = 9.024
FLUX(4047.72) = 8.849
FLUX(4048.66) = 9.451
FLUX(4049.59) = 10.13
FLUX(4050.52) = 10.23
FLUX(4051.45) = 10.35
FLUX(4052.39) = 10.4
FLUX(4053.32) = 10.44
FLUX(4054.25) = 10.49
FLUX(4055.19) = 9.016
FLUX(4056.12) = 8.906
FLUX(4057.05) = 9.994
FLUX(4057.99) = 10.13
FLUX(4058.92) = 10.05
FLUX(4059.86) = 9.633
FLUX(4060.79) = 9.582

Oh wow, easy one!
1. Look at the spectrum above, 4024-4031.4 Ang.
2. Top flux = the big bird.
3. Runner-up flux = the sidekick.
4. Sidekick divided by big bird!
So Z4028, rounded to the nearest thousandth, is 0.968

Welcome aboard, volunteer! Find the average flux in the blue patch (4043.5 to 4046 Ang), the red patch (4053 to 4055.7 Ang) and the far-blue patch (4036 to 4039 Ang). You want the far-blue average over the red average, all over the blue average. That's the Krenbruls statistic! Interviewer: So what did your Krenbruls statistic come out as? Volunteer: 0.112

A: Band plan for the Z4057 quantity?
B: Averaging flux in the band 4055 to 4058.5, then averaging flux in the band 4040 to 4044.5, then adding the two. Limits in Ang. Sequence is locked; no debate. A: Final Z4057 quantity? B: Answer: 20.1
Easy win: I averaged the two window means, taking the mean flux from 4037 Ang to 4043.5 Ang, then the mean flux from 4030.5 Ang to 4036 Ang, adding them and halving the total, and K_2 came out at 10.0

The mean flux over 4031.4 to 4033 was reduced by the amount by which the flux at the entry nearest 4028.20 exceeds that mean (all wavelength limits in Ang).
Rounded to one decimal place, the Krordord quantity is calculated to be 7.2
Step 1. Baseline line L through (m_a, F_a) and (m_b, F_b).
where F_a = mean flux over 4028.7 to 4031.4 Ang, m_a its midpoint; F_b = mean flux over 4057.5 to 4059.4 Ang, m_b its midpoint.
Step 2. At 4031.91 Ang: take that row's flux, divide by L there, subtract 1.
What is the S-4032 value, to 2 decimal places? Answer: -0.10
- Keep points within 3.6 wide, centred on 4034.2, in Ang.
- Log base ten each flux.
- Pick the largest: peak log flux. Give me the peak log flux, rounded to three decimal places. 0.990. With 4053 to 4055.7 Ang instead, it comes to 1.021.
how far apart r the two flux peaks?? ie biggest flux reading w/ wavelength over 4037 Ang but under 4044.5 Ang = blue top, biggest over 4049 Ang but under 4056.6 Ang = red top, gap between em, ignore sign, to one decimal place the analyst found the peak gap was 0.8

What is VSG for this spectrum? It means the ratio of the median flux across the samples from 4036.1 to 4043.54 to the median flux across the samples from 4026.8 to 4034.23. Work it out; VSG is 1.15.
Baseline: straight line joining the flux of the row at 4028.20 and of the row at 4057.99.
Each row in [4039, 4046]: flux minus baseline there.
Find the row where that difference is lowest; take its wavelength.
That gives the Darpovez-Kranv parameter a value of 4045.86 Ang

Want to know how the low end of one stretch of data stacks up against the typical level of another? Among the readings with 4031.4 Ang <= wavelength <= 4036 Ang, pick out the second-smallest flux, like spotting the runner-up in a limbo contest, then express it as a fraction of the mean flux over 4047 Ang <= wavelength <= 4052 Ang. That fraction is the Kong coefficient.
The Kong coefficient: 0.89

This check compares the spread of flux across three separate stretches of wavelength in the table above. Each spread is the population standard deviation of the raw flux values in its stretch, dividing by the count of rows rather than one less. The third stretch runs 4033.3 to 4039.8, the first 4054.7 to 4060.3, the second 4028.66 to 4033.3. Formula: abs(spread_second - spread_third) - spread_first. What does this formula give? -0.23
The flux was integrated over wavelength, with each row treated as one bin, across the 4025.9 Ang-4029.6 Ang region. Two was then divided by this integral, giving 0.055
